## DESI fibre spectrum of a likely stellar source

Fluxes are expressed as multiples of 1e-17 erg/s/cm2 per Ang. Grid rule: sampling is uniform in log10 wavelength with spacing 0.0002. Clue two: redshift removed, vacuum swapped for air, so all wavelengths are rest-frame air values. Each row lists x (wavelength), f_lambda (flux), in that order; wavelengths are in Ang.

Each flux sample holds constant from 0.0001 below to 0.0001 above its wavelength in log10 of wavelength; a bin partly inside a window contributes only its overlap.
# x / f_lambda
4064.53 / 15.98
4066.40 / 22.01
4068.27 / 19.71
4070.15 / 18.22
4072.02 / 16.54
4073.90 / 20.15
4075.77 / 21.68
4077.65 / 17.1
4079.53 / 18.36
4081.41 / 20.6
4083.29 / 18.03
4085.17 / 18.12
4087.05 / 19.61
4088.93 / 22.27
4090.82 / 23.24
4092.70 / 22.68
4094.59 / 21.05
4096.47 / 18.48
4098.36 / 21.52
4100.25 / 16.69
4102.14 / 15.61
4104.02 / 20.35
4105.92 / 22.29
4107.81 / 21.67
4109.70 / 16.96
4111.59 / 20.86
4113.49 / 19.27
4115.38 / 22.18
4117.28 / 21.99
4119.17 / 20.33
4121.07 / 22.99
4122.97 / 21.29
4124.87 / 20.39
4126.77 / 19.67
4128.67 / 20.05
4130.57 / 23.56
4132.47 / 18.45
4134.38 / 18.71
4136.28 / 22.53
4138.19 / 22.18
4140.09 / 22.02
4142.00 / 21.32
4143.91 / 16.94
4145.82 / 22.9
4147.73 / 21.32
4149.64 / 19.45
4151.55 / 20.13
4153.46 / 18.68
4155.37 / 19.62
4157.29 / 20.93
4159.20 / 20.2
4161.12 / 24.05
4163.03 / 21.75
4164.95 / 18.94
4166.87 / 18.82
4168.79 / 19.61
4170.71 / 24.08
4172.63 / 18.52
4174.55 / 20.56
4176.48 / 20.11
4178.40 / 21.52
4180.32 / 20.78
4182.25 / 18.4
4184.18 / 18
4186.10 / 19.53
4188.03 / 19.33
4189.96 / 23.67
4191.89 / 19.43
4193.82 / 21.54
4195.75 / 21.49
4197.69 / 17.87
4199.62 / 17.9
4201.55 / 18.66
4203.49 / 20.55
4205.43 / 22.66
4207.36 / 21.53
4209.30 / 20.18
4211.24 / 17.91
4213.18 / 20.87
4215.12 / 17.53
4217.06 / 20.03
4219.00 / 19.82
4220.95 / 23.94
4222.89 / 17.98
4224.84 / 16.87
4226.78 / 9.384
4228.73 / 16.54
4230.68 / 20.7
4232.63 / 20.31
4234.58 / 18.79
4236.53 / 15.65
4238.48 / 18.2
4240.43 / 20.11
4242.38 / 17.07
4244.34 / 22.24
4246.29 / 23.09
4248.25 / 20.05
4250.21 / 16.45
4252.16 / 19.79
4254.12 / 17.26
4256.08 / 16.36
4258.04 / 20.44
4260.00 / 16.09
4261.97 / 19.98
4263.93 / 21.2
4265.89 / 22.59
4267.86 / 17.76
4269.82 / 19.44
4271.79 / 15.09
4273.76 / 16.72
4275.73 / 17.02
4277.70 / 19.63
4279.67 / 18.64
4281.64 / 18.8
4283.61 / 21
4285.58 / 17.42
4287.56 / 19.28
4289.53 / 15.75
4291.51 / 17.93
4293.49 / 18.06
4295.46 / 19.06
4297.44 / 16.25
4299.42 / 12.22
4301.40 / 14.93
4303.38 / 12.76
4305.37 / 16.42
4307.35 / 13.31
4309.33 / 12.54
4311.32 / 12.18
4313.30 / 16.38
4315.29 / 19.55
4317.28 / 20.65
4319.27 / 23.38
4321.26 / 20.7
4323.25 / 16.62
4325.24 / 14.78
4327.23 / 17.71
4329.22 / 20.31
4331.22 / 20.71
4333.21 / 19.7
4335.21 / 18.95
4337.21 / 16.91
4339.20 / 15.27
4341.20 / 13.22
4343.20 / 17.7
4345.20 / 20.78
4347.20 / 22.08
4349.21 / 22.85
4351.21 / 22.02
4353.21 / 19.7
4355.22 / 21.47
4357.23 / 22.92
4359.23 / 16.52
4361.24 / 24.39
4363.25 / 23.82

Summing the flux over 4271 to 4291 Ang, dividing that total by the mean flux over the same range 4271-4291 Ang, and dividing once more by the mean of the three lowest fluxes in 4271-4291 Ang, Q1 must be 0.63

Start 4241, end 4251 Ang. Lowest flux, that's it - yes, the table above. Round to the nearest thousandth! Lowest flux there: 16.450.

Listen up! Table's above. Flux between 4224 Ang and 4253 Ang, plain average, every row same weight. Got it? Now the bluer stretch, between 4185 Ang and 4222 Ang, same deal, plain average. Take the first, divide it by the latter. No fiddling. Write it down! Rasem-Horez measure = 0.91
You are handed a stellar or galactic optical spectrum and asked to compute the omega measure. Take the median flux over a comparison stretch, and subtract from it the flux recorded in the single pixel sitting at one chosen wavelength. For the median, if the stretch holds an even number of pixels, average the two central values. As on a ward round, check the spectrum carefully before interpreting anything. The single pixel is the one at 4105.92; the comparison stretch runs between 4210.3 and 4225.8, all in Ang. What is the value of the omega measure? -3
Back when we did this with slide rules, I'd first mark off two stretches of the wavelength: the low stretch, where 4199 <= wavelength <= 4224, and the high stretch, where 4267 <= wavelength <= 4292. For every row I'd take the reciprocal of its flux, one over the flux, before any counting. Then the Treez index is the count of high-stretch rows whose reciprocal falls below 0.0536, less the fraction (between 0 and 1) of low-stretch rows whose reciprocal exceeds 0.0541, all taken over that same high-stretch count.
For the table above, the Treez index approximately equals 0.94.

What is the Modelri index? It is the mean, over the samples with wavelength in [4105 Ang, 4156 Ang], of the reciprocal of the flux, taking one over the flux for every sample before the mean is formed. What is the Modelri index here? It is 0.0488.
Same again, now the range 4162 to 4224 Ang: 0.0501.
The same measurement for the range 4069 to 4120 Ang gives 0.0510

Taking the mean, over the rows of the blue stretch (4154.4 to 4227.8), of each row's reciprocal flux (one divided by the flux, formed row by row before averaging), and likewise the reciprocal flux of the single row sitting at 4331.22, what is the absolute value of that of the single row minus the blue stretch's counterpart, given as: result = 0.003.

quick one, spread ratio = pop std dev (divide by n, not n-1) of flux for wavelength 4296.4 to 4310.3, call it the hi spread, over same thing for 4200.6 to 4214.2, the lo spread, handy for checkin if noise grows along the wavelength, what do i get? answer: 1.1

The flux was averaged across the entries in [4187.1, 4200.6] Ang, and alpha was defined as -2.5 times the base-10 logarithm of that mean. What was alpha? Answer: -3.26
